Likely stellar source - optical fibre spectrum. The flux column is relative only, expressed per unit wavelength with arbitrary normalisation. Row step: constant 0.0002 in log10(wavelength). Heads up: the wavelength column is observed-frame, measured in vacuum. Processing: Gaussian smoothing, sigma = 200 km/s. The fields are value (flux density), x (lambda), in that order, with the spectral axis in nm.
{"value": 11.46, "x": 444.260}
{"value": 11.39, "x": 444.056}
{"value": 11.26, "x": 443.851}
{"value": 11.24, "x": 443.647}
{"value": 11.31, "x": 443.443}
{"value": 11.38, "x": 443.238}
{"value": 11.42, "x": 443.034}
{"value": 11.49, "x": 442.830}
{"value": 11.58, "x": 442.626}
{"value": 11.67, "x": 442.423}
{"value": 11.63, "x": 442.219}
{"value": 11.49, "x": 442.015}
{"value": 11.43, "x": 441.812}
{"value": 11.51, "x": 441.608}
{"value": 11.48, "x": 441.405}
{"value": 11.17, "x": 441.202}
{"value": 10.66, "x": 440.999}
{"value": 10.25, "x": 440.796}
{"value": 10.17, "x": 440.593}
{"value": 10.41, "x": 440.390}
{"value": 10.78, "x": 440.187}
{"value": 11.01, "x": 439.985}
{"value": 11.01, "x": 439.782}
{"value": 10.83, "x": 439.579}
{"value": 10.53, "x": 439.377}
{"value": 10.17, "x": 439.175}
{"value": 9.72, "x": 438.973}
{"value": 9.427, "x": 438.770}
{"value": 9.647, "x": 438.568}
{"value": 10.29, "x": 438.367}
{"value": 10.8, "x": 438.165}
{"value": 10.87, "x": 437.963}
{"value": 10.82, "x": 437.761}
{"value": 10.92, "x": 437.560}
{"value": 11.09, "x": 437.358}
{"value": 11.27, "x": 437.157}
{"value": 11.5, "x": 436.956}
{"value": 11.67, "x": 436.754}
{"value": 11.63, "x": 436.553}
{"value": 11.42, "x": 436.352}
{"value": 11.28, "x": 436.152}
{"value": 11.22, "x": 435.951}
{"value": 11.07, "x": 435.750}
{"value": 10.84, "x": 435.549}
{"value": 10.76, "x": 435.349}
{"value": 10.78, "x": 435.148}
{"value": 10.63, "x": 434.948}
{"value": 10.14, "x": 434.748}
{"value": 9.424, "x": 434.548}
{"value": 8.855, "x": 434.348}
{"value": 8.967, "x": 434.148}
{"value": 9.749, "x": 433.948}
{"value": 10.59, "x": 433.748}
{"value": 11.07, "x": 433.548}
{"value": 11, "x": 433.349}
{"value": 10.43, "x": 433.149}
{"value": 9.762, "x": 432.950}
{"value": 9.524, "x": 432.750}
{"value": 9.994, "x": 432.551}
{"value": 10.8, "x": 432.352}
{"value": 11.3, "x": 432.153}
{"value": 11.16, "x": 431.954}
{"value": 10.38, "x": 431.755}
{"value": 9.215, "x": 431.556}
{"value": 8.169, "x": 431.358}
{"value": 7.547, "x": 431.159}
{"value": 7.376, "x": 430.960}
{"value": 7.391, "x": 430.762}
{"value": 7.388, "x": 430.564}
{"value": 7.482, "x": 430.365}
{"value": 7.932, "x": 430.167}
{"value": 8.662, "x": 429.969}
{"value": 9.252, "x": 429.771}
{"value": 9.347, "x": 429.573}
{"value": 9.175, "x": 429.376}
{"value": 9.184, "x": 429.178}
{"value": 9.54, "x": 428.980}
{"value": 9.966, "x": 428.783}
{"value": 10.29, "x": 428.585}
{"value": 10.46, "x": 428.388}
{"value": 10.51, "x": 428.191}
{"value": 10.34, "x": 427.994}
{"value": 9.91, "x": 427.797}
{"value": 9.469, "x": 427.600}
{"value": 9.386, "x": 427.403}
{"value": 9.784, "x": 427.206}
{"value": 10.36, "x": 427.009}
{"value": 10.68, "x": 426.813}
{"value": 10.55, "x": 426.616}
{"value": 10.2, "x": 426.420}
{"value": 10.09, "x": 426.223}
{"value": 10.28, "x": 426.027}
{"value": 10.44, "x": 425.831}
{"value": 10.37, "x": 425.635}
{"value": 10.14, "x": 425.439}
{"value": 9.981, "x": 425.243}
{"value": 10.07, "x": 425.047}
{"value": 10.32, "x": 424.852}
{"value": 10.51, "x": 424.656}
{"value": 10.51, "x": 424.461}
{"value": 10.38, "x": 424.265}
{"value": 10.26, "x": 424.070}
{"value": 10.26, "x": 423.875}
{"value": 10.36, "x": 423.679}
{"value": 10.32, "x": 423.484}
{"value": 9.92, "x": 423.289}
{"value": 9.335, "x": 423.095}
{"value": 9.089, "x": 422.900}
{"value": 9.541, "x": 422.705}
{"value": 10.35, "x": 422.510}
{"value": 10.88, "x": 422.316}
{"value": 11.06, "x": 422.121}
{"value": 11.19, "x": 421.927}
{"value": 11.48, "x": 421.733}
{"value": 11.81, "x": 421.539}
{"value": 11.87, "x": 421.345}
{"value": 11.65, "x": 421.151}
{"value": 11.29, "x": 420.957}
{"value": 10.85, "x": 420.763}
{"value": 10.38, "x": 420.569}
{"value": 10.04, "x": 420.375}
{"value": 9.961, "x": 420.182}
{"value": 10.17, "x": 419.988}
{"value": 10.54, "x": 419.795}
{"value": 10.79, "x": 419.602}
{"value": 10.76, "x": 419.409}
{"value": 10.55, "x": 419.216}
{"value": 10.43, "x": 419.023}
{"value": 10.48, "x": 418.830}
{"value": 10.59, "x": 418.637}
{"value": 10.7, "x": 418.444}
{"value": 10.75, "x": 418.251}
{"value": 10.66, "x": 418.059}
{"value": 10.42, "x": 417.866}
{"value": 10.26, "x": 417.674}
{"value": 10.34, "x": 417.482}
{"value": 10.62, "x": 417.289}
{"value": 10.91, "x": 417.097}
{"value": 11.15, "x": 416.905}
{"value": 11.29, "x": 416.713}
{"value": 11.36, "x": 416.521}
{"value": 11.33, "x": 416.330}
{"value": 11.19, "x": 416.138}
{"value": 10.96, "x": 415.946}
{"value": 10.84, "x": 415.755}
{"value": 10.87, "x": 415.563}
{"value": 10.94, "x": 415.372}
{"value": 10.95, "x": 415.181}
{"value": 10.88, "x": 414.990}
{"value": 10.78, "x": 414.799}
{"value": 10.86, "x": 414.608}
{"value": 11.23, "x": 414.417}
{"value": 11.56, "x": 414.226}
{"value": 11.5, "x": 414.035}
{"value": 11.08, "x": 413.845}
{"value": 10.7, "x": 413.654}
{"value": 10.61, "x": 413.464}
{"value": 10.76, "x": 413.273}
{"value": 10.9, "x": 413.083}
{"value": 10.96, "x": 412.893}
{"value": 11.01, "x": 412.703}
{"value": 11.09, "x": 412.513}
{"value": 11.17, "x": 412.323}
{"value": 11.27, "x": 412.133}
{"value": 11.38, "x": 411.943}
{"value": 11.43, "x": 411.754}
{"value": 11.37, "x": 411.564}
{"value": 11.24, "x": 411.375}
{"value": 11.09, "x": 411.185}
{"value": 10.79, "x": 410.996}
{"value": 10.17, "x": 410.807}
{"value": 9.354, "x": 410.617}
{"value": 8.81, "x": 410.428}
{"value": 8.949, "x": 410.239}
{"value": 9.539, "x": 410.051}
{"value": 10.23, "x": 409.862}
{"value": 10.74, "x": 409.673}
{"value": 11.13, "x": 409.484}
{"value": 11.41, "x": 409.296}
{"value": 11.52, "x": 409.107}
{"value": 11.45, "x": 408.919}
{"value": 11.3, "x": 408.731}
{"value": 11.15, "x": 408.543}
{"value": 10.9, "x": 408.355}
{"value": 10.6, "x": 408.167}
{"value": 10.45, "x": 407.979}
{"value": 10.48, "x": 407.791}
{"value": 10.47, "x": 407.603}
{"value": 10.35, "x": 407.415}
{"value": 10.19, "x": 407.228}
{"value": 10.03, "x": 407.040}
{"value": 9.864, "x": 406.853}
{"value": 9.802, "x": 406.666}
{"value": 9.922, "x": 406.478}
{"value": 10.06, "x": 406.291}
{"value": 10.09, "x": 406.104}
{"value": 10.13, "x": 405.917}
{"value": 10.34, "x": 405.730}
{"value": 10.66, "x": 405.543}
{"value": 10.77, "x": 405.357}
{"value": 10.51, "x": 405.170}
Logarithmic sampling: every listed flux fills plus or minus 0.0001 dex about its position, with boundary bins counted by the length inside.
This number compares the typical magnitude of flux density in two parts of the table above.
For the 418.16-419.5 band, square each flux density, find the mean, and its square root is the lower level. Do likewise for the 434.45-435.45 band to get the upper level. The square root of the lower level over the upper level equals 1.01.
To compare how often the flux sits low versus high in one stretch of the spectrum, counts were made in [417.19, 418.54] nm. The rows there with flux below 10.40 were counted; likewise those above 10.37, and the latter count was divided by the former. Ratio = 2.5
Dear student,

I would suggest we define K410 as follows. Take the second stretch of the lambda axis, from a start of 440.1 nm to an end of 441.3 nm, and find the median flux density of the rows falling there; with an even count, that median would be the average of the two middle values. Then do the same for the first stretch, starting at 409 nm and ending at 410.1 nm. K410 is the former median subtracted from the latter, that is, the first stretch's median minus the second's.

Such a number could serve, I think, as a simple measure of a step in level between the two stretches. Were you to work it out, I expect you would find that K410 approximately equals 0.40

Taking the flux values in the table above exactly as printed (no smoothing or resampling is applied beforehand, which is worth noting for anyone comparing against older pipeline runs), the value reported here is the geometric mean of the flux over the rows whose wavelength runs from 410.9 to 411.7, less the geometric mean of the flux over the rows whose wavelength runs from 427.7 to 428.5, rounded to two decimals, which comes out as 0.82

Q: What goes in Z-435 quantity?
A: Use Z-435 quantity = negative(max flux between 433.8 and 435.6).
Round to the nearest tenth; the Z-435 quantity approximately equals -10.8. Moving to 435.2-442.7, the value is -11.7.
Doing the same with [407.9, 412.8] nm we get -11.5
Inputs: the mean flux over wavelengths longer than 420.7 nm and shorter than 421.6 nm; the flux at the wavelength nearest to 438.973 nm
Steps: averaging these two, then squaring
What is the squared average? 113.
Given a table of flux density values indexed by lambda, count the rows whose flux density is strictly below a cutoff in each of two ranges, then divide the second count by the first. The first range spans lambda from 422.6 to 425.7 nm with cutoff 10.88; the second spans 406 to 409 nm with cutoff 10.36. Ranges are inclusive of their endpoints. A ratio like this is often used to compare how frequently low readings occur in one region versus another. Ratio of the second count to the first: 0.50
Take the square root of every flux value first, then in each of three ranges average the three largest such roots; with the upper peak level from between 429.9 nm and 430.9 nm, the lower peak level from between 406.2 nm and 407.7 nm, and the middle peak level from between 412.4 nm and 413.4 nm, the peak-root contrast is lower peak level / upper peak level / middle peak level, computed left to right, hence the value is 0.342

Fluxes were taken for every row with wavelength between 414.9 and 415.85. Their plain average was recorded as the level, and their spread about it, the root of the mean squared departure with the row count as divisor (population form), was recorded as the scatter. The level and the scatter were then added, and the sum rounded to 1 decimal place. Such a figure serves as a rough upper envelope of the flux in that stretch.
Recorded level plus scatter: 10.9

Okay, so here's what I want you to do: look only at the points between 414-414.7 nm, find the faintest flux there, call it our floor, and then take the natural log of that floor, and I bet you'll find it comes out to 2.39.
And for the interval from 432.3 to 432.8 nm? 2.25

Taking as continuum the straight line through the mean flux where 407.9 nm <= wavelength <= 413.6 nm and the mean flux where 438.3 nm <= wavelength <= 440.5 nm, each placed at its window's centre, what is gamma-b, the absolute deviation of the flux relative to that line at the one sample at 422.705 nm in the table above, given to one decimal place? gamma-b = 1.0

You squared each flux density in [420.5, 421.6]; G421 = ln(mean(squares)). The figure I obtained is 4.85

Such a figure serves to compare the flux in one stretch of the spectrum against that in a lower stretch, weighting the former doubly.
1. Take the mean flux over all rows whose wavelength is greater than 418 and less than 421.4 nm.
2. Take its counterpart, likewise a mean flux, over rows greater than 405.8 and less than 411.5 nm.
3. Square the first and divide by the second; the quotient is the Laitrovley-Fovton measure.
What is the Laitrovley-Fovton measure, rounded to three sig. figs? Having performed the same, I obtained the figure 11.0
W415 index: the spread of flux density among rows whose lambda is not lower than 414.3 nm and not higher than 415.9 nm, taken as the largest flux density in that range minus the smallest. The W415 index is 0.45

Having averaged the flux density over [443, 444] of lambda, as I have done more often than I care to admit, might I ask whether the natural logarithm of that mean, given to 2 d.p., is 2.43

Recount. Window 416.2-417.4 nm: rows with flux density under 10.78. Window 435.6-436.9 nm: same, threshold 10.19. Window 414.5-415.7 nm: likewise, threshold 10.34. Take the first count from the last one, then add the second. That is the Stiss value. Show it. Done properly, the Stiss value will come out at -1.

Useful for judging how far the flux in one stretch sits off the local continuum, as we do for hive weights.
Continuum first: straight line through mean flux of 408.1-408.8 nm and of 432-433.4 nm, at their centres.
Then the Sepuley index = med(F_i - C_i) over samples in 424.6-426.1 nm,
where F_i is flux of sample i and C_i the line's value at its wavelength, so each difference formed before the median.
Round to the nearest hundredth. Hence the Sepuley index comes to -0.28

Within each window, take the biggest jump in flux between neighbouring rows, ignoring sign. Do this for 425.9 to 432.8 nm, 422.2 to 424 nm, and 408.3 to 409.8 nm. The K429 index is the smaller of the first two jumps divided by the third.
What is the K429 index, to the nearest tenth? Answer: 2.1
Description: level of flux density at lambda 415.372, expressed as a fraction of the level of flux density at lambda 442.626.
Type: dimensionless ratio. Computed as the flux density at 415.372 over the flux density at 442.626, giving 0.94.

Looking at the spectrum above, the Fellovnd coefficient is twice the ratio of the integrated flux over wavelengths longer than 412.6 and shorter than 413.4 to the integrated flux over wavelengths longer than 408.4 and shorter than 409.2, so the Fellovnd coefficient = 1.9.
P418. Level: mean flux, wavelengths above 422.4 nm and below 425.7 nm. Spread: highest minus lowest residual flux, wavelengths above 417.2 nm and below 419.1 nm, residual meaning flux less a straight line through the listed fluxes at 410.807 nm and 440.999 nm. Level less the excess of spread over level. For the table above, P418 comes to 19.7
